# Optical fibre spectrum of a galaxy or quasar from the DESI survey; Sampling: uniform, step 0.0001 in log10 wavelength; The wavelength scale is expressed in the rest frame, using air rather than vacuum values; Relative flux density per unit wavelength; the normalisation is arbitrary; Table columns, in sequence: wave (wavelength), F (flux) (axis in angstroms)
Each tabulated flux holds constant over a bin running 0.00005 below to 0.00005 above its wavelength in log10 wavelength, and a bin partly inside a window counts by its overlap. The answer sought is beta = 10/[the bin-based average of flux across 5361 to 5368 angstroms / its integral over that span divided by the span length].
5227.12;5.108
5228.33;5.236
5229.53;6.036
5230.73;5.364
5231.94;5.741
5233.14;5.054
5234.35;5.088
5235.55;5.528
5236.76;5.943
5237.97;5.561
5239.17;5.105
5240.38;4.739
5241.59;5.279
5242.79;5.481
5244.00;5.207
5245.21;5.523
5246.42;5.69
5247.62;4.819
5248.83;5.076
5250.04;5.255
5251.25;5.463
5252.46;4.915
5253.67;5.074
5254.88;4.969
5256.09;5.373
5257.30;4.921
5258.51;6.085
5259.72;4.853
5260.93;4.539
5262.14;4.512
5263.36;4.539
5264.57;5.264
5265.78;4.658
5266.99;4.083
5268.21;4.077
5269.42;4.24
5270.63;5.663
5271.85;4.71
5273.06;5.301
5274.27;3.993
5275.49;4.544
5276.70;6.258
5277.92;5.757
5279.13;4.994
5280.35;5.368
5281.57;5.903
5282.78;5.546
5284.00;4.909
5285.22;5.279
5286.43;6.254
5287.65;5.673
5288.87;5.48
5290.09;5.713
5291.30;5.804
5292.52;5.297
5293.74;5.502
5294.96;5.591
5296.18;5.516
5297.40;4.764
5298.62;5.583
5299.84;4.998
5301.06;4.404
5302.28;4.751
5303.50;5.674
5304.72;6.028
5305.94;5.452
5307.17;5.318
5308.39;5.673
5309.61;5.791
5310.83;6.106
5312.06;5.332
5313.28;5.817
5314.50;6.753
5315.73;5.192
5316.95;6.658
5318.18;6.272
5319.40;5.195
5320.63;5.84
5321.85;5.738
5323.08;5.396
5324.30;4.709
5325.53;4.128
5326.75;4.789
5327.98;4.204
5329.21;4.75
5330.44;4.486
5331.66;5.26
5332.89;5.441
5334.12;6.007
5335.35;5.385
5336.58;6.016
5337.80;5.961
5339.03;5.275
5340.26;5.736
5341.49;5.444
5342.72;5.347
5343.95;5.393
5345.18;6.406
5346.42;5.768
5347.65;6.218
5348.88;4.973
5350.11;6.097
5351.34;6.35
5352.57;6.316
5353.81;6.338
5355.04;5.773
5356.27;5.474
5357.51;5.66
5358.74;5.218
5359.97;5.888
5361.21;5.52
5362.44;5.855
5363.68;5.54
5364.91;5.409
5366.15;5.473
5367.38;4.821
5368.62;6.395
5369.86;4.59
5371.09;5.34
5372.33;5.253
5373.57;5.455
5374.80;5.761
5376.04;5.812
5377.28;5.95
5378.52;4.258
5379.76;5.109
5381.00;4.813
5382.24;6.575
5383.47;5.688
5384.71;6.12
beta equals 1.84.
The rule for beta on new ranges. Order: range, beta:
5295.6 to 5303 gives 2.00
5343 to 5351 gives 1.72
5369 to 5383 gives 1.86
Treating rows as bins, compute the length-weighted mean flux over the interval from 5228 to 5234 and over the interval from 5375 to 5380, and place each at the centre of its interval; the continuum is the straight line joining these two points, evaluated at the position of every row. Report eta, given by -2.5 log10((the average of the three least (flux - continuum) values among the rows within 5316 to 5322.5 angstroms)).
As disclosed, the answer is 2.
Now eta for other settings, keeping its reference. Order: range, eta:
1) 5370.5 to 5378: 4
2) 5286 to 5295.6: 5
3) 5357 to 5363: 2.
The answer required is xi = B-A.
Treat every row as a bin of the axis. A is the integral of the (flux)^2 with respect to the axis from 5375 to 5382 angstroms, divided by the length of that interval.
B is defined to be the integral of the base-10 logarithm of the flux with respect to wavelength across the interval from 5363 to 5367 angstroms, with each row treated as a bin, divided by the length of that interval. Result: -27.8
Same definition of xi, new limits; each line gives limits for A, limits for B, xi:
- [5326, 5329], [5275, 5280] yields -19.7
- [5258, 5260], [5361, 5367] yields -30.3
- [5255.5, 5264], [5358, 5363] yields -24.3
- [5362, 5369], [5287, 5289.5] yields -30.2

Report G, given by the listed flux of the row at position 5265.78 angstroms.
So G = 4.658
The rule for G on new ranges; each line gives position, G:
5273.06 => 5.301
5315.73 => 5.192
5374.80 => 5.761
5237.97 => 5.561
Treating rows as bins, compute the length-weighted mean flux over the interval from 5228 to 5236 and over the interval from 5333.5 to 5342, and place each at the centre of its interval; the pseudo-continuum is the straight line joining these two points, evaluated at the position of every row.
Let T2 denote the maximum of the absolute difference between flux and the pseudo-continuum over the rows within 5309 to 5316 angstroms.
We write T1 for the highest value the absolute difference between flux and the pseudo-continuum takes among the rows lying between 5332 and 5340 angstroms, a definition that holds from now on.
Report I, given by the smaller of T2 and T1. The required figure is 0.42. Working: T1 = 0.42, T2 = 1.11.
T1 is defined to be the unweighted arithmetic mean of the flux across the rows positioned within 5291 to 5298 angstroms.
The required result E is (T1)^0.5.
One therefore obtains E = 2.33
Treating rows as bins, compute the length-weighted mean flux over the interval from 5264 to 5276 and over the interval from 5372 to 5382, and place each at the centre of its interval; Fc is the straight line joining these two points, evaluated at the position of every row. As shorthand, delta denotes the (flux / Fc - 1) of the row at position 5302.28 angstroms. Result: -0.02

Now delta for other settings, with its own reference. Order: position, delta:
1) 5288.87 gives 0.15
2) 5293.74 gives 0.14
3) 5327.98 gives -0.16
